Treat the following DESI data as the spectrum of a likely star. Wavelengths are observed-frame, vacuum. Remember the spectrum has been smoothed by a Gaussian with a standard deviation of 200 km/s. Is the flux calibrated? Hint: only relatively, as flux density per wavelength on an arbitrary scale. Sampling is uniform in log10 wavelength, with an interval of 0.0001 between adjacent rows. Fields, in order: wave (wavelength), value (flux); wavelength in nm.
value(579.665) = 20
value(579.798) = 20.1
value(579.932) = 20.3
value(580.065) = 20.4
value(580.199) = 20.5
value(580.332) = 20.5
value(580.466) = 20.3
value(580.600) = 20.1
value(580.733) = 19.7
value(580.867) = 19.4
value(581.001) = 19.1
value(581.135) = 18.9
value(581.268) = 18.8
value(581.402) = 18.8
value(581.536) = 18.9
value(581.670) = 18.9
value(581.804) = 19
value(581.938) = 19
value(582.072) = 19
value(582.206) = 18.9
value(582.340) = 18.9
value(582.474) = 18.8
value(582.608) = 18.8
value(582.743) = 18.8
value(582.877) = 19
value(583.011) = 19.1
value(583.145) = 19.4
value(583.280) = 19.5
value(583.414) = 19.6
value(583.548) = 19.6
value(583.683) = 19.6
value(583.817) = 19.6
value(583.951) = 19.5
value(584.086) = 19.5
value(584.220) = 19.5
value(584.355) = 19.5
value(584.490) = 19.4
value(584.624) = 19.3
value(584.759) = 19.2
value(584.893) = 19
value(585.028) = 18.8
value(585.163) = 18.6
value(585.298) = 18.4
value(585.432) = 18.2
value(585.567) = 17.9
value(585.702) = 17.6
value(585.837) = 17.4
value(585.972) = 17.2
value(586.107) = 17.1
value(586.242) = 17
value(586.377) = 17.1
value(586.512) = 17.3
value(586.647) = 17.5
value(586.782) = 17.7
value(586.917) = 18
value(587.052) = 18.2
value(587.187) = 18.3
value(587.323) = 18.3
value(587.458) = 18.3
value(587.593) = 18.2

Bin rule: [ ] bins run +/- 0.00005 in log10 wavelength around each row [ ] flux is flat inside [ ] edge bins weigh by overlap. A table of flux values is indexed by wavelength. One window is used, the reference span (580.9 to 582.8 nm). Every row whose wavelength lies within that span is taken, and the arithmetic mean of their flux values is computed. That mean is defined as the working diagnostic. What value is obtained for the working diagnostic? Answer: 18.9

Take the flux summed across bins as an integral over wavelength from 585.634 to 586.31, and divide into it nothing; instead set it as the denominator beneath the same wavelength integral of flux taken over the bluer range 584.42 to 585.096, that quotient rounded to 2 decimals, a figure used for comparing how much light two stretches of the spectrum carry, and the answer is 1.11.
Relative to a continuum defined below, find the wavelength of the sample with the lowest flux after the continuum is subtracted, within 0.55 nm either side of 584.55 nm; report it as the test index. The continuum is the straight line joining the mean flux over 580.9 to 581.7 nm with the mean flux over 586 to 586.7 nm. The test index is 585.028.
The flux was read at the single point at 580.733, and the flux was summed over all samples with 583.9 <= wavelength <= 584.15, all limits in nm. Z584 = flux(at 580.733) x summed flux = 768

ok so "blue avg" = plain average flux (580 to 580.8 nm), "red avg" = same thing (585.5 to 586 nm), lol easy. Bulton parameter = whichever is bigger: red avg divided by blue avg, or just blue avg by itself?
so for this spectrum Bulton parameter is 20.3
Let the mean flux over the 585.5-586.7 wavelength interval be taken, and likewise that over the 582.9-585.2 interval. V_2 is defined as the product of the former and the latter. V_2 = 335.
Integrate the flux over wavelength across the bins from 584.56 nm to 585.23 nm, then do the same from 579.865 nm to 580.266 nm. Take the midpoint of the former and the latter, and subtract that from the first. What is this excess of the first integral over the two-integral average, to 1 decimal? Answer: 2.3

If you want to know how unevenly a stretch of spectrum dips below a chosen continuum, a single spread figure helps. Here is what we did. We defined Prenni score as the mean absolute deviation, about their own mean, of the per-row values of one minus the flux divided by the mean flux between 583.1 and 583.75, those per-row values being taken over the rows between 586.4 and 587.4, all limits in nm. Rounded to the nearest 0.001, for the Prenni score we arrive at 0.018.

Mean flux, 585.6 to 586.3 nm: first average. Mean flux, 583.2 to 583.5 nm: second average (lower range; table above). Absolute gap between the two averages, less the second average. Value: -17.3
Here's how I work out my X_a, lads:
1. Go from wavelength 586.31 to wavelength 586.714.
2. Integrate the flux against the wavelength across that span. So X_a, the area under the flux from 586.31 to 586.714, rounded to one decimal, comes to 7.0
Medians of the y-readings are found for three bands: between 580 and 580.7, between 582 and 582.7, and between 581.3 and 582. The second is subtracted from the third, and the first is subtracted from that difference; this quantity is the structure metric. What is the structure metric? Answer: -20.4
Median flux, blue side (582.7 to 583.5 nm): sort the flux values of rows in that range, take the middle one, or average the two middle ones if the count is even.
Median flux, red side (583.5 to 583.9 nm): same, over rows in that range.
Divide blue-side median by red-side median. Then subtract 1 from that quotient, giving -0.018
